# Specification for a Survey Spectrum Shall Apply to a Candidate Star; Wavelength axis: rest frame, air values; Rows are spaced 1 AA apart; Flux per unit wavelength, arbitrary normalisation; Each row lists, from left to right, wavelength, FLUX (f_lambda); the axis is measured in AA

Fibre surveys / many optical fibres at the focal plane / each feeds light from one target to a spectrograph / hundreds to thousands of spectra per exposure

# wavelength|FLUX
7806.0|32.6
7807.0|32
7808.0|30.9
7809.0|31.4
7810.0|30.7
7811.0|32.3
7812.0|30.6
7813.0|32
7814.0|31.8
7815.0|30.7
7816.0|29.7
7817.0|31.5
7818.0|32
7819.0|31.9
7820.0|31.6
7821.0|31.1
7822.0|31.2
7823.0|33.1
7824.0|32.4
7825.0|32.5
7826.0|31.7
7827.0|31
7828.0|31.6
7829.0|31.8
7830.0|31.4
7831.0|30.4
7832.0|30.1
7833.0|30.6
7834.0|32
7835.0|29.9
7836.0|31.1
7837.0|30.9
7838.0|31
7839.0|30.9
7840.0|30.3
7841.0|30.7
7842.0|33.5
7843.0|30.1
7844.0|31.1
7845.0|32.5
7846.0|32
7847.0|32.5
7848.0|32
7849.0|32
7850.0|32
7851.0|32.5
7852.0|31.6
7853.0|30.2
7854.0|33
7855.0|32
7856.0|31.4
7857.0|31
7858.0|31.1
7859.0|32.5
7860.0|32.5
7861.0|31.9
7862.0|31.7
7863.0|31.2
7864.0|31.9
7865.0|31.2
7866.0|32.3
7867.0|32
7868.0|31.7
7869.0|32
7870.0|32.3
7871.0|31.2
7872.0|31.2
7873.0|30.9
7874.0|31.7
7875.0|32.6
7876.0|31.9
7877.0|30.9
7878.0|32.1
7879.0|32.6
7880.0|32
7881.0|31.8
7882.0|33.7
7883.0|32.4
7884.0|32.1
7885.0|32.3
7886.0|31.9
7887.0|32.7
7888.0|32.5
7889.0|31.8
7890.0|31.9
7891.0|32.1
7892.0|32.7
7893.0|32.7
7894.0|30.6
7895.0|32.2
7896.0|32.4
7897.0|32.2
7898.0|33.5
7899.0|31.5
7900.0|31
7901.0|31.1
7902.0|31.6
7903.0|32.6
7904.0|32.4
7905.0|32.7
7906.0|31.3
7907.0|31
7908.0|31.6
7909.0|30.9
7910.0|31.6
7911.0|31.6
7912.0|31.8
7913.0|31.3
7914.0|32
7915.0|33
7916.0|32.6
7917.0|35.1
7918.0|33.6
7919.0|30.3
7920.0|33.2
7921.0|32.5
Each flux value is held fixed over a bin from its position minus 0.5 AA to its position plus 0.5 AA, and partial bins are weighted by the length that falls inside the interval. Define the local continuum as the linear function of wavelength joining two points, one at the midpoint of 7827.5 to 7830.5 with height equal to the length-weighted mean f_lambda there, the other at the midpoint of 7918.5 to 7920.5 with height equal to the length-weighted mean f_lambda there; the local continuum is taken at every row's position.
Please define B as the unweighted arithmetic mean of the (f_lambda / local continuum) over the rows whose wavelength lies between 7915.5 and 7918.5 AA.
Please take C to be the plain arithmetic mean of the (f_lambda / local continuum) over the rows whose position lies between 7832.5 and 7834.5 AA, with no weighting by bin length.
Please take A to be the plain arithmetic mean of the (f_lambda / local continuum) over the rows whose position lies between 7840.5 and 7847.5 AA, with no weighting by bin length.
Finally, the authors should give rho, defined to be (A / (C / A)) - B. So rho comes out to -0.04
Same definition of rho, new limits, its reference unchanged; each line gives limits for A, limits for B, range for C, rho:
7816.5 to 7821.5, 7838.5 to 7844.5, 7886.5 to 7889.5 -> 0.00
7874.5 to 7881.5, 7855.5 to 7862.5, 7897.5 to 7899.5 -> -0.01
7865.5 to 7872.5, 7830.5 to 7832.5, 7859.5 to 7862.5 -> 0.04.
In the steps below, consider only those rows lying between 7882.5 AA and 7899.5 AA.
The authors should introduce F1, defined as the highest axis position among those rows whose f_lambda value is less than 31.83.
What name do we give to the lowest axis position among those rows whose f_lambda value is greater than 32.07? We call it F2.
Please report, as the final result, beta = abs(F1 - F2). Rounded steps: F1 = 7899.0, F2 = 7883.0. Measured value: 16 AA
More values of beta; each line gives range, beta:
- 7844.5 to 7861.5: 13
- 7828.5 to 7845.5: 2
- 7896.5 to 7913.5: 16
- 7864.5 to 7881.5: 15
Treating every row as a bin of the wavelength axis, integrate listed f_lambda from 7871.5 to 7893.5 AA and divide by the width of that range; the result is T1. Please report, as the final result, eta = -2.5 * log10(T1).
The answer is -3.77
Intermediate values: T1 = 32.1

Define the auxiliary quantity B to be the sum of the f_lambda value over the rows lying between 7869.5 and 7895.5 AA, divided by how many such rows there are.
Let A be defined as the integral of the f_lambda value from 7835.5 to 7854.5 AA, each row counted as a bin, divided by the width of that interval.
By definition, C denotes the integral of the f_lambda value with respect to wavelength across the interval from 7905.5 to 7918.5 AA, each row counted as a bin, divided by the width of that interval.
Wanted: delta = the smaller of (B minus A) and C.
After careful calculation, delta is 0.46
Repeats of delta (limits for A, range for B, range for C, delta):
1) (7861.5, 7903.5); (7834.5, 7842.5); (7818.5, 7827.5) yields -0.93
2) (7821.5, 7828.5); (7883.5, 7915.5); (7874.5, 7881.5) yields 0.03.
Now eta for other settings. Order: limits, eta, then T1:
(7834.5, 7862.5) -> -3.75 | 31.6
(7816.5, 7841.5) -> -3.74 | 31.3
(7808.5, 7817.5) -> -3.73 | 31.2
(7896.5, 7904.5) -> -3.76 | 32.0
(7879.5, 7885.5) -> -3.78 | 32.4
